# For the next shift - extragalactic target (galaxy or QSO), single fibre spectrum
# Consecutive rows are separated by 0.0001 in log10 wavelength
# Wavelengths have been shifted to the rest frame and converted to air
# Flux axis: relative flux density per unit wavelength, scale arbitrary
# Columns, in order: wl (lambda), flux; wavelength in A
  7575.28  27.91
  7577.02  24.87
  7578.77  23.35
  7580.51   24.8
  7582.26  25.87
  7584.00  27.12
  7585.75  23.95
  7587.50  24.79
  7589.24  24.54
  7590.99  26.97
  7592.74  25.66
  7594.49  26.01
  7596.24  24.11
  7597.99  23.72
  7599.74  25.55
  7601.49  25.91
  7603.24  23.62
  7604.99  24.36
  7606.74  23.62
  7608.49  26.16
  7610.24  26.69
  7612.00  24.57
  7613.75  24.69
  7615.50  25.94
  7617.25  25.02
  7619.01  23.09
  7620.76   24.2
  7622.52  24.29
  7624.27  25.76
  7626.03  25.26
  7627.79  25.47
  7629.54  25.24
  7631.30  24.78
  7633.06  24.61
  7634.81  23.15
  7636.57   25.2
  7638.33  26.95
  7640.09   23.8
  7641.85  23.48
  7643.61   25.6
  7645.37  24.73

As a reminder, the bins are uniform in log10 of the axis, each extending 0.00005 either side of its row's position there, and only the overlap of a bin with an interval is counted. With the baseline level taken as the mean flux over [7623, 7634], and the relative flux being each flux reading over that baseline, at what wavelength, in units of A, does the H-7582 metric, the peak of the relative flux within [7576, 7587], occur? 7584.00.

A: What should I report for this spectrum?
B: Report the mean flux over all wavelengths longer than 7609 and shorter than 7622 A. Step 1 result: 24.9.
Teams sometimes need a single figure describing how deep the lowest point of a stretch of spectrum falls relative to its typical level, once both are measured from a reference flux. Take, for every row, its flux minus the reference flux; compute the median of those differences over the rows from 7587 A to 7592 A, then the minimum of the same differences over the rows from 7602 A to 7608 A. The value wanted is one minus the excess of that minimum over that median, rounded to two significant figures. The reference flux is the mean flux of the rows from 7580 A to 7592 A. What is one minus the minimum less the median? 2.2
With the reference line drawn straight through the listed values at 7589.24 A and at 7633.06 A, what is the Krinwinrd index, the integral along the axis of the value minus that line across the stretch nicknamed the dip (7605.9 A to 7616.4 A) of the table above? 7.4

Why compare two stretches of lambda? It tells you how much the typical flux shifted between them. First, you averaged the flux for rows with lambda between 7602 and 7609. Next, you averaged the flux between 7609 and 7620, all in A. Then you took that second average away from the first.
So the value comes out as -0.6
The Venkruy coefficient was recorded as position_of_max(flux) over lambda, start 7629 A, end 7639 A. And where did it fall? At 7638.33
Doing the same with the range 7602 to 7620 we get 7610.24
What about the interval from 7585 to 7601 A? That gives 7590.99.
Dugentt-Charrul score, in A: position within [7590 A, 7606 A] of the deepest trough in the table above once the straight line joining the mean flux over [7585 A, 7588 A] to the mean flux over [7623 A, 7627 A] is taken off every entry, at 7603.24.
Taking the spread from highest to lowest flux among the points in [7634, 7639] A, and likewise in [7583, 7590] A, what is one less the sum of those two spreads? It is -6.0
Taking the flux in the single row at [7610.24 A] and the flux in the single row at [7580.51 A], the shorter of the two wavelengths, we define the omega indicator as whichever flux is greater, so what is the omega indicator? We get 26.7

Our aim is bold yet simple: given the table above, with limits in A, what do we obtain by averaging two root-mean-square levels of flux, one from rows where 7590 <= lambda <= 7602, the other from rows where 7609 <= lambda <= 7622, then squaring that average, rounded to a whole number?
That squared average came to 634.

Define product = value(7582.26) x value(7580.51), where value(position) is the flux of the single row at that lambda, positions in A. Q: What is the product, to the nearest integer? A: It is 642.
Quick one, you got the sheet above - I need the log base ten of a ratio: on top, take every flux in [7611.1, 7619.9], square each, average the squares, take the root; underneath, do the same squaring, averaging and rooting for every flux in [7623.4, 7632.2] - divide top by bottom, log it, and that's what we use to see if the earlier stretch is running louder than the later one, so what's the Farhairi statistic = -0.011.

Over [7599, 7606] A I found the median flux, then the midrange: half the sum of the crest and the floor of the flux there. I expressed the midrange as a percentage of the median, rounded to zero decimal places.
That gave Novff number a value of 99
